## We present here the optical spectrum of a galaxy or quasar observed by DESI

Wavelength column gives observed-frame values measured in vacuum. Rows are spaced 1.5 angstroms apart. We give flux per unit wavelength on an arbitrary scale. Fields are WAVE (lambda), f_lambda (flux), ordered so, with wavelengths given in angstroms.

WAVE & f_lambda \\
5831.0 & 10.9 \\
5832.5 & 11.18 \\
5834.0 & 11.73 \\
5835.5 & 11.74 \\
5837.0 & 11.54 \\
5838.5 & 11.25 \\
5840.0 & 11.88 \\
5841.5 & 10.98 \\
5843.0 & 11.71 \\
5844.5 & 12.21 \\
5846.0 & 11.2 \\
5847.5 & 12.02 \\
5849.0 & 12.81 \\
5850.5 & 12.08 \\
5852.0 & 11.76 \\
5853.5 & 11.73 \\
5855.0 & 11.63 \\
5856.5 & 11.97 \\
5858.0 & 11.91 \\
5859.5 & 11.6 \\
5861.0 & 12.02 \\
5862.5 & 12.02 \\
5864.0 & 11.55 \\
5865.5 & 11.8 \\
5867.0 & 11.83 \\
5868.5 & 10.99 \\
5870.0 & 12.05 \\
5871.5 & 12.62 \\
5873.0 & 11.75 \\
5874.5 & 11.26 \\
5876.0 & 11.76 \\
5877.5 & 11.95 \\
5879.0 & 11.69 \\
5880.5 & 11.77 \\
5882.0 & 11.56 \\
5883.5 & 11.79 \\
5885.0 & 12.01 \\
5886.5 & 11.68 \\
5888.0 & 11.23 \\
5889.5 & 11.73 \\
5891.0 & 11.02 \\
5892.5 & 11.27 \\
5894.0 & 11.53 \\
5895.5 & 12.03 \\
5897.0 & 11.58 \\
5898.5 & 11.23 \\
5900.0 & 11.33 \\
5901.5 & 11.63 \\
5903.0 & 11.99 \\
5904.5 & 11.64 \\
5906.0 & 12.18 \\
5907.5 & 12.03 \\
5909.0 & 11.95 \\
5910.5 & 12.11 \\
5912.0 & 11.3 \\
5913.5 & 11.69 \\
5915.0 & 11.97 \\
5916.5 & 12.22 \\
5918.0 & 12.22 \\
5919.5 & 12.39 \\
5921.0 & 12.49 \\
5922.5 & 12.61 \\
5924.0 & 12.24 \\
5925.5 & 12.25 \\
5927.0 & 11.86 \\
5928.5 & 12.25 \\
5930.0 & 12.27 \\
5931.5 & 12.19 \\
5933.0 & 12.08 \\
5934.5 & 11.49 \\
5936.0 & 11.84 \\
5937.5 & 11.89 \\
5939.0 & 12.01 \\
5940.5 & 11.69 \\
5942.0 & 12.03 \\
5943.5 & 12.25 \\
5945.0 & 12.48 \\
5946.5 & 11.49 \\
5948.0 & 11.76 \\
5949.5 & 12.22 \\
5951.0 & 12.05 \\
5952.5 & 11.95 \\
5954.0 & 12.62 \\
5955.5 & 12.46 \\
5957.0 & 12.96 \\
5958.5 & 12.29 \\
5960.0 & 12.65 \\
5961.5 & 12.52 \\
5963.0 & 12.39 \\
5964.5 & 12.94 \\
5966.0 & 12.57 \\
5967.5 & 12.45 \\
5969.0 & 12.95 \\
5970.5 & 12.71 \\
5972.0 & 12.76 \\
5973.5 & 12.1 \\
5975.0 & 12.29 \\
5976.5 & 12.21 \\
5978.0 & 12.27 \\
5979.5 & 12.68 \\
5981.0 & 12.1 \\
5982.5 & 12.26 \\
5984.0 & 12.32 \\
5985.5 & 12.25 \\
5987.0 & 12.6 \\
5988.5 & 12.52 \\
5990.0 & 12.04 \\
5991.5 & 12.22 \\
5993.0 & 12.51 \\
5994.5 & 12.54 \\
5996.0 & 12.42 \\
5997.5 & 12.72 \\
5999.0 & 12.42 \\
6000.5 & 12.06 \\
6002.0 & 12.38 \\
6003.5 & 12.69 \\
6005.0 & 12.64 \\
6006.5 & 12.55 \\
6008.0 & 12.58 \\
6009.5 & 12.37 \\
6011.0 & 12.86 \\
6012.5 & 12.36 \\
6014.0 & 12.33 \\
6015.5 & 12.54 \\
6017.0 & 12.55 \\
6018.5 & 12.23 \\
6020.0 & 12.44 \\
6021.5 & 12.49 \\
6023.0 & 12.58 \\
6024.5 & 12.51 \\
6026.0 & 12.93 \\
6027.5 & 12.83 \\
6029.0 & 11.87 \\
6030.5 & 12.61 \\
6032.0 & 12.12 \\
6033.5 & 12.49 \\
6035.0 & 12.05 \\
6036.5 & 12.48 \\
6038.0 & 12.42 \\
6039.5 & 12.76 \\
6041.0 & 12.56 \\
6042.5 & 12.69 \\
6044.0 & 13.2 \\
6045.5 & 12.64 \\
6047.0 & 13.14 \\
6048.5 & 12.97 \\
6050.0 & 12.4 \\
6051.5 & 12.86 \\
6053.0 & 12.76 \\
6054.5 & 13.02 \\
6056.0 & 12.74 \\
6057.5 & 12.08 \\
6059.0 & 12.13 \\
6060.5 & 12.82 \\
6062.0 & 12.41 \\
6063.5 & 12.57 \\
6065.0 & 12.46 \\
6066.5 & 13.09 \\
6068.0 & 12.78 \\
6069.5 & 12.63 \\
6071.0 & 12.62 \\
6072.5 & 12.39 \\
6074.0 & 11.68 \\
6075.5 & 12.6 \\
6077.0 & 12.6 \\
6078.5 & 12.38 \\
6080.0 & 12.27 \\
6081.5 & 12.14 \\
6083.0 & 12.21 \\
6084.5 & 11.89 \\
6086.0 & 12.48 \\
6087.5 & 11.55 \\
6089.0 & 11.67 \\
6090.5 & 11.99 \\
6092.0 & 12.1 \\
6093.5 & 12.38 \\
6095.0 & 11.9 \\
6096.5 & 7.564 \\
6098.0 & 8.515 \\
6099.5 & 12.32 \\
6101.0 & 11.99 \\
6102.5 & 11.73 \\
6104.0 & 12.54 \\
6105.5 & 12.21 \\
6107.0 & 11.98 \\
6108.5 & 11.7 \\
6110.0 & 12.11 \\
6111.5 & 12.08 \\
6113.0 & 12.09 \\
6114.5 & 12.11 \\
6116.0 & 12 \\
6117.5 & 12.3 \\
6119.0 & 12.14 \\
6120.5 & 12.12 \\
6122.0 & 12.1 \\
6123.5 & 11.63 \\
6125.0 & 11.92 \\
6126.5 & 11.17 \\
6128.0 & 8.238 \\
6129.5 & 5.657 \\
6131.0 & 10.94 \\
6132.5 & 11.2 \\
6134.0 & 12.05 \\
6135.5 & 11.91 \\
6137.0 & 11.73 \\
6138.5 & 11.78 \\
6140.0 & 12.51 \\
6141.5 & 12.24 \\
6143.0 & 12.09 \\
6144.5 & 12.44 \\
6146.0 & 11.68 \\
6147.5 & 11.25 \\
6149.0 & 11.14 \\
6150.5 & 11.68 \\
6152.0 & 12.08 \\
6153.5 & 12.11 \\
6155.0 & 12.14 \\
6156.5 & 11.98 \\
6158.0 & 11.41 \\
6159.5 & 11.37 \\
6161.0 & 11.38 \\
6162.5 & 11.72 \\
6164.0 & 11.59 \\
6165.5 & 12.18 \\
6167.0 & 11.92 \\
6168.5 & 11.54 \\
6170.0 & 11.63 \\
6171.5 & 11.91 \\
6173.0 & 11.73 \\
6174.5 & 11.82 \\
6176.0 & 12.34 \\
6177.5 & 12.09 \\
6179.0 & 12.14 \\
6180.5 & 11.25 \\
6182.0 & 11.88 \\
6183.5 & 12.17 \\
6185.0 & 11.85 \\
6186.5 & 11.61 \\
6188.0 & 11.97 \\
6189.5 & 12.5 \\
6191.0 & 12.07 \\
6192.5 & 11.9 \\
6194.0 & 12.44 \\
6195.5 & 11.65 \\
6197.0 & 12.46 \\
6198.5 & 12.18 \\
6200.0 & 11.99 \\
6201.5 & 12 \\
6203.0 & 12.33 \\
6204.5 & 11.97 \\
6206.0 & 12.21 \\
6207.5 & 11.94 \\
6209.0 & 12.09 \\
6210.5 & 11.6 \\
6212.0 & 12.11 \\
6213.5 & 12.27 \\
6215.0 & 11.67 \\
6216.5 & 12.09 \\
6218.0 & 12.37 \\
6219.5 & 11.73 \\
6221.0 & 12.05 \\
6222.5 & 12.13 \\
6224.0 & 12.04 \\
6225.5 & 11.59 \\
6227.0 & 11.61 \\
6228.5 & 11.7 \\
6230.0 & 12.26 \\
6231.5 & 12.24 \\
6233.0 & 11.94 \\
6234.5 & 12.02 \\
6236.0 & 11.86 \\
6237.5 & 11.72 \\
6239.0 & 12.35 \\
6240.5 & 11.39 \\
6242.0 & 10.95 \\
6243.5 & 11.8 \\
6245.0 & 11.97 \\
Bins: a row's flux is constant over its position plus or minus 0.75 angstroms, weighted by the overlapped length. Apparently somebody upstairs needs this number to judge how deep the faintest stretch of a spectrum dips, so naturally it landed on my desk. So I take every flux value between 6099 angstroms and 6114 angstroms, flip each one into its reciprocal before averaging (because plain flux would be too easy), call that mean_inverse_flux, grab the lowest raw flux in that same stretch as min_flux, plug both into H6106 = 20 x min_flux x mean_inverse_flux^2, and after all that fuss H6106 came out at 1.61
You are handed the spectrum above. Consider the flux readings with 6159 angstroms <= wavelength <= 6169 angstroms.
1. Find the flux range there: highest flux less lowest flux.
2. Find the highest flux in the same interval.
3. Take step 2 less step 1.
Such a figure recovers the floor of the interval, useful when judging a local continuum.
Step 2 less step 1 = 11.37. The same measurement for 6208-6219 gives 11.60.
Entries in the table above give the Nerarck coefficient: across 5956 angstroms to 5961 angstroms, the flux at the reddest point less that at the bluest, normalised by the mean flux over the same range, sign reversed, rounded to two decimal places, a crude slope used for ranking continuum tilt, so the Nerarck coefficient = 0.02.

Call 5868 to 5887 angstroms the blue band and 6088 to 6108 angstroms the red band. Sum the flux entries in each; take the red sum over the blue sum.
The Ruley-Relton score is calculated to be 0.97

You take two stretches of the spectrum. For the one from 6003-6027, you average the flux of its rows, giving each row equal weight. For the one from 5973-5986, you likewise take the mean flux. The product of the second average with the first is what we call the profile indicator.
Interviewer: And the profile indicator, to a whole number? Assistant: 154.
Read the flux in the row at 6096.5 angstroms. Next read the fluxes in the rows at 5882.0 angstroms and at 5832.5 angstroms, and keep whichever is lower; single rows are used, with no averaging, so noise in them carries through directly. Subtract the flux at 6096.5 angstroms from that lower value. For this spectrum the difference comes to 3.62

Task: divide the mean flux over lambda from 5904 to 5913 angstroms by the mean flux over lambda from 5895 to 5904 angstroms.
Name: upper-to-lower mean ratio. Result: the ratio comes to 1.02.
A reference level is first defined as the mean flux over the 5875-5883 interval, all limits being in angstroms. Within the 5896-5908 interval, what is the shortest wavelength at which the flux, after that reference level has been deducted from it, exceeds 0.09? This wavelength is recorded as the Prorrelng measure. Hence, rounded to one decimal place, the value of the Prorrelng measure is 5903.0 angstroms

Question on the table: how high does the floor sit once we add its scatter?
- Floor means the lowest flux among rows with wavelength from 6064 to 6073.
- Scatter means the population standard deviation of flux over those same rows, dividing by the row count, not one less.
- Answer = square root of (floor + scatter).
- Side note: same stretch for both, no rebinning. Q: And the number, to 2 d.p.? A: 3.55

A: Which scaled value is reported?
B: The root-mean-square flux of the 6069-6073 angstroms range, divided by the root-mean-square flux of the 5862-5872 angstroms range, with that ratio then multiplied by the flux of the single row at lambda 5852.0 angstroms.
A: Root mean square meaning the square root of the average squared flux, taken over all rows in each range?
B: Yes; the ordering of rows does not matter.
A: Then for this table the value 12.5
